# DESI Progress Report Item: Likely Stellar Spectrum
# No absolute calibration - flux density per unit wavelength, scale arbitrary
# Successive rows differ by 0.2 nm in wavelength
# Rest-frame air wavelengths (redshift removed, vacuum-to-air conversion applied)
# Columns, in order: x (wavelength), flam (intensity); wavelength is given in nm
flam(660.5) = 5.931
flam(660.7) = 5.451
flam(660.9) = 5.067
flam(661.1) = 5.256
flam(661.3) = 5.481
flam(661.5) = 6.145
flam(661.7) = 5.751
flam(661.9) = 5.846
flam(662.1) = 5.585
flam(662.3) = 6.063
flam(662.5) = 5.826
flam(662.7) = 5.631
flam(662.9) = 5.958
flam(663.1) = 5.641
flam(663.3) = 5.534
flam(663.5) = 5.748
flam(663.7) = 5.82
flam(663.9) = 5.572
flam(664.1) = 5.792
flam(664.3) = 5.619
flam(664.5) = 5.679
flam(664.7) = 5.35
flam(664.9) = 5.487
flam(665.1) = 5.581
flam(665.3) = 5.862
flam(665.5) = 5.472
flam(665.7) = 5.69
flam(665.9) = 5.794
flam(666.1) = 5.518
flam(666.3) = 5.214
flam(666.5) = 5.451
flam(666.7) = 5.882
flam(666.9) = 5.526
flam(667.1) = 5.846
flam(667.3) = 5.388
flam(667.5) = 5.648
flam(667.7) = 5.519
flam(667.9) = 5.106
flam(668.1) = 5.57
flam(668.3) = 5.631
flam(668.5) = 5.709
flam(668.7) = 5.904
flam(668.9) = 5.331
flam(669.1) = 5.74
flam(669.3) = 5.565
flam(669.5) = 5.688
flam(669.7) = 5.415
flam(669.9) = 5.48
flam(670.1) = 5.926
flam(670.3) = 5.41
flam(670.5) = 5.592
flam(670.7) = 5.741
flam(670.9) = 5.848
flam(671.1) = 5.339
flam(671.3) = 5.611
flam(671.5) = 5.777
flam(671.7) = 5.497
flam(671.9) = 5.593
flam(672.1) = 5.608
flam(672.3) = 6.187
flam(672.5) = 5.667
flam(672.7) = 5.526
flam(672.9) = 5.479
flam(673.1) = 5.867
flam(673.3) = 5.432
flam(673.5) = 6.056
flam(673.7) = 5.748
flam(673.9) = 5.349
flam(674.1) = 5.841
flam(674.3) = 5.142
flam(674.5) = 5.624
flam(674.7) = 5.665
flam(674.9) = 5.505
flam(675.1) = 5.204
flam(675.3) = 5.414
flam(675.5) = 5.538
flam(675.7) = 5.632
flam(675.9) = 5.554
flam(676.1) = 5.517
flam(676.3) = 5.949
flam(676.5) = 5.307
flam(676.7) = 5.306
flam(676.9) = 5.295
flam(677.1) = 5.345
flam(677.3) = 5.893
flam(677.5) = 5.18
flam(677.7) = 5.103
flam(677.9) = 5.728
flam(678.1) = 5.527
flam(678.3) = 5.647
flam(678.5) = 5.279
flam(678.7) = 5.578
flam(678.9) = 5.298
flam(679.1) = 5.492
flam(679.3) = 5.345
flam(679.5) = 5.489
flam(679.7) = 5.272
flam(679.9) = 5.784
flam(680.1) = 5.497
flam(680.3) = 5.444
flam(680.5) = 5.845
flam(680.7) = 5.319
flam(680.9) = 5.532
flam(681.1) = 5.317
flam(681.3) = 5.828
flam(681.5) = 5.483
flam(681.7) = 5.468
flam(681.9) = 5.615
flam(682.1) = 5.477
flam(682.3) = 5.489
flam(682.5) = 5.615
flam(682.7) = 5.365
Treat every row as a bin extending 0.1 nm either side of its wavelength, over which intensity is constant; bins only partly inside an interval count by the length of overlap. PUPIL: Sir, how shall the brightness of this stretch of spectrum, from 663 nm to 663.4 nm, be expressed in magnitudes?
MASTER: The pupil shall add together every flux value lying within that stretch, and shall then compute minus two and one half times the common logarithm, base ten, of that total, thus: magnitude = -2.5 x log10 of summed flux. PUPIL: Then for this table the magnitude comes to -2.621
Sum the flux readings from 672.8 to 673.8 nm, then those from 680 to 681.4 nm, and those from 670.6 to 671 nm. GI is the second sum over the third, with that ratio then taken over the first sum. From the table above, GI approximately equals 0.12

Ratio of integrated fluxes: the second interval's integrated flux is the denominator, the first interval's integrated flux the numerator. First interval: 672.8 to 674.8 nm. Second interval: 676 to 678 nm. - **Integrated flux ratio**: 1.0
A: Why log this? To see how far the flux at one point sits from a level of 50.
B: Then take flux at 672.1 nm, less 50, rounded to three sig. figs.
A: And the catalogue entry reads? -44.4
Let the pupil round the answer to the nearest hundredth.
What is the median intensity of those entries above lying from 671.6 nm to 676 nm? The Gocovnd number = 5.57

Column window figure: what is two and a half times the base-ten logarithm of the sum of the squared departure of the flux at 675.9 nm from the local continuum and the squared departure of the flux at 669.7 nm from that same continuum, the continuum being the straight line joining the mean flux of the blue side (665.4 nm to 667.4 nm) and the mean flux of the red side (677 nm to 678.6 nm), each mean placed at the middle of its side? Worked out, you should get -4.1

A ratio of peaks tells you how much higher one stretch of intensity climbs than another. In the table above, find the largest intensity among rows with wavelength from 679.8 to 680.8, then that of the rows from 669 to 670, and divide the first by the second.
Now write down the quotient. 1.02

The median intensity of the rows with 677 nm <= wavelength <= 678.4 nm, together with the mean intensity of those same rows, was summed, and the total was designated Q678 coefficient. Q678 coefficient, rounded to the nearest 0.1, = 11.0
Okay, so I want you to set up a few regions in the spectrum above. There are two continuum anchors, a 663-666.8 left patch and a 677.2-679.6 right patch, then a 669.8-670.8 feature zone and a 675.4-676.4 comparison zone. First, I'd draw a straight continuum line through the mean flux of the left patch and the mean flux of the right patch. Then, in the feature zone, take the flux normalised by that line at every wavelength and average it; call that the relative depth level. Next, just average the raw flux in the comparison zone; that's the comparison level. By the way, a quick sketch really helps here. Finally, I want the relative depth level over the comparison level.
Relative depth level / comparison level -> 0.180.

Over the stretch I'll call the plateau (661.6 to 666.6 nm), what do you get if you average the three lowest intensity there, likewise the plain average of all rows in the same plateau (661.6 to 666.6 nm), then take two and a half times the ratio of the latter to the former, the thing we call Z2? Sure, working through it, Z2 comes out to 2.65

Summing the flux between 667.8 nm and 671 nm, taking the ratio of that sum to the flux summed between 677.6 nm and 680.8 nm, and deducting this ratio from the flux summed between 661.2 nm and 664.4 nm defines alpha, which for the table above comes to 91.0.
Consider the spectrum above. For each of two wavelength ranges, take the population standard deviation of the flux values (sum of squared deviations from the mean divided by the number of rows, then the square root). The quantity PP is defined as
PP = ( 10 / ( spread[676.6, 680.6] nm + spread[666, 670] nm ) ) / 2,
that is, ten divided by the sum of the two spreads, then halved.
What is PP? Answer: 11.8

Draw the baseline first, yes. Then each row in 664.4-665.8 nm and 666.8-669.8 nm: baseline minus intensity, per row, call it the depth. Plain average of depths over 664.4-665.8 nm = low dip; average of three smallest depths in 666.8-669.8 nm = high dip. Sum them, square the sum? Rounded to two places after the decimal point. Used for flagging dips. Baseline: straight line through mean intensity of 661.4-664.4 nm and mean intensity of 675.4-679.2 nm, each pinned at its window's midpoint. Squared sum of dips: 0.00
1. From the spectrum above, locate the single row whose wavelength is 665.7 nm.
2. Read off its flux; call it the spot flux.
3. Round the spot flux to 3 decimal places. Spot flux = 5.690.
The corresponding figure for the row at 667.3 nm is 5.388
